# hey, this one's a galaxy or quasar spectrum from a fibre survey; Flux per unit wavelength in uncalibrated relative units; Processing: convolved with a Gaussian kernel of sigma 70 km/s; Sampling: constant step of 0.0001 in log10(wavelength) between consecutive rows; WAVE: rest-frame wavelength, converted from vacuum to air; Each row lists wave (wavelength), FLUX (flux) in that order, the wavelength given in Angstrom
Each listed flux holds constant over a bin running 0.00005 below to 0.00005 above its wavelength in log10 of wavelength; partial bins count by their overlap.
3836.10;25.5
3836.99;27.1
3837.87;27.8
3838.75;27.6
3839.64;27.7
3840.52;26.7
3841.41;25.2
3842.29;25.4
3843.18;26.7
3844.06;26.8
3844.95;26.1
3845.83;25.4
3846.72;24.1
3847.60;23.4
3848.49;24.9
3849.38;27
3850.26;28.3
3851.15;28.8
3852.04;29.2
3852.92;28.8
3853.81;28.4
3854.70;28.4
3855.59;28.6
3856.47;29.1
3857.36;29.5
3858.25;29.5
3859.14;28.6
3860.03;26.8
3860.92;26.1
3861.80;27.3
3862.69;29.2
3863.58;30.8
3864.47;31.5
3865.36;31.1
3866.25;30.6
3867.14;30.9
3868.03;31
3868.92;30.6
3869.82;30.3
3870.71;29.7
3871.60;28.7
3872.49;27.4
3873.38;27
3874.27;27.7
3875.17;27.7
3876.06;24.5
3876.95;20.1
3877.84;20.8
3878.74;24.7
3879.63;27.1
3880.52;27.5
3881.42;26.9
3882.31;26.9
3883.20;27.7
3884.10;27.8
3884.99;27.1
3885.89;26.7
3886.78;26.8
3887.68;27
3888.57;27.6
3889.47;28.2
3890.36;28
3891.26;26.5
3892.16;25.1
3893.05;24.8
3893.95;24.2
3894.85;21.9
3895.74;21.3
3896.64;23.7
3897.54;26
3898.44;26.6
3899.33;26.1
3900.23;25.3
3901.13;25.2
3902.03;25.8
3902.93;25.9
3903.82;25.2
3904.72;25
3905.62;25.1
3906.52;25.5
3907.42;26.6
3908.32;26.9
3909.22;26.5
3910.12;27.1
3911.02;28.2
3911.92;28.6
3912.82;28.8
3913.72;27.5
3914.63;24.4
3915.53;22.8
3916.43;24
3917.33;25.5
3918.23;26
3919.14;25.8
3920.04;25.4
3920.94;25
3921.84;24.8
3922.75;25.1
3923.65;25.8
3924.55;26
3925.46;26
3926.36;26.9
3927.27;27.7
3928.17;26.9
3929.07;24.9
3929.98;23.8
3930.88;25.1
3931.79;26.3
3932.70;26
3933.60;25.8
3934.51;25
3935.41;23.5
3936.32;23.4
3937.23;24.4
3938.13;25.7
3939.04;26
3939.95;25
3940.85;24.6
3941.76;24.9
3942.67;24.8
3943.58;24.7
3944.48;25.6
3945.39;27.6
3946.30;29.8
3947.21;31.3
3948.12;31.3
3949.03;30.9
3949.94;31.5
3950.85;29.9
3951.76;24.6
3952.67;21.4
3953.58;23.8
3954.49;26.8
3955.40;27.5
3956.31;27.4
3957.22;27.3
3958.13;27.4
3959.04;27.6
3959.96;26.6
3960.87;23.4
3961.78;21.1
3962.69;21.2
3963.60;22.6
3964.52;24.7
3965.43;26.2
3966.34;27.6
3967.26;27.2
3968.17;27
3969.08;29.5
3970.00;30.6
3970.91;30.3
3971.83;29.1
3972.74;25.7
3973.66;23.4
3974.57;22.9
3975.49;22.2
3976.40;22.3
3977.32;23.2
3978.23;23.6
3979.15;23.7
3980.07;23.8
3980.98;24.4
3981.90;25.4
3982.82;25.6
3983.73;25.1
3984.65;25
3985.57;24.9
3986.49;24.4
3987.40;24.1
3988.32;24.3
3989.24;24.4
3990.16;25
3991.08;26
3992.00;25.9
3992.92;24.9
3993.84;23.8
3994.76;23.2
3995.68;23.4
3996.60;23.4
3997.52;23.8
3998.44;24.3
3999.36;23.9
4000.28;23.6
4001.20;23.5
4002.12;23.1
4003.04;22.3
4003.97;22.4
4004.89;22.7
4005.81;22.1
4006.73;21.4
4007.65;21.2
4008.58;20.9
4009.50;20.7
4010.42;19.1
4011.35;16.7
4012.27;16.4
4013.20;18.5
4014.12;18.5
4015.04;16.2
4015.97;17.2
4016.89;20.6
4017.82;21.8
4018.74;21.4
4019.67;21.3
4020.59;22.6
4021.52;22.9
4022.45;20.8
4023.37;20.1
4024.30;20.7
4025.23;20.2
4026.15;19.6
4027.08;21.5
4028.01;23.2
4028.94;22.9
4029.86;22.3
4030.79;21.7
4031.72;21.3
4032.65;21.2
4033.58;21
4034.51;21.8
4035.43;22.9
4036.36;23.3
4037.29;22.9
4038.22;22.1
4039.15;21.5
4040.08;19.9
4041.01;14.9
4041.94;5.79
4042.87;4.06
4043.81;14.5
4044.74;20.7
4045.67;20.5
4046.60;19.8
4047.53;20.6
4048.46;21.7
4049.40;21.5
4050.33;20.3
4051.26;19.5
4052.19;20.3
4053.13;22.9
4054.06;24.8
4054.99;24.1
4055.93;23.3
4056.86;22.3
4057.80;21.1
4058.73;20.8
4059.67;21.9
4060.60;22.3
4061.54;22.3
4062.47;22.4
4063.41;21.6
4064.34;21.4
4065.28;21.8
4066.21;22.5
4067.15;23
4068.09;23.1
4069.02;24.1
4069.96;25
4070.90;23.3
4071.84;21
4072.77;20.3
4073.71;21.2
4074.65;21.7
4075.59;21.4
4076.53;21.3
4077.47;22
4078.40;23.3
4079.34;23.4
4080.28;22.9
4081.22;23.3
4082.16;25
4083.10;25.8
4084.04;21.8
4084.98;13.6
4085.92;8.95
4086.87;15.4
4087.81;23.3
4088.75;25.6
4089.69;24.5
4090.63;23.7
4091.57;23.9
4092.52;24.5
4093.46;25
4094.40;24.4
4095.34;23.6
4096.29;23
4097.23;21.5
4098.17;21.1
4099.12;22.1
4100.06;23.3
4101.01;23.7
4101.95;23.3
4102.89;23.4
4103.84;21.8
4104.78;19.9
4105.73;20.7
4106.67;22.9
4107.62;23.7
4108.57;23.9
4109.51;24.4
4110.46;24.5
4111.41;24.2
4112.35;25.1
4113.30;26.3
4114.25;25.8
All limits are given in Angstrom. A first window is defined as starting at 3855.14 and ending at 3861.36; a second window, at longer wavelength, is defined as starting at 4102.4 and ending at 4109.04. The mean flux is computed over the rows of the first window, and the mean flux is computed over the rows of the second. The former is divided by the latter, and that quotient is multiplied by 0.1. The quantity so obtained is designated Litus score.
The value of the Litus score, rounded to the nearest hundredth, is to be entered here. 0.13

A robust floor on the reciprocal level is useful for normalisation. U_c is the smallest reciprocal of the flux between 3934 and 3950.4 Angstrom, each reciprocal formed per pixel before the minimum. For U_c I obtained 0.032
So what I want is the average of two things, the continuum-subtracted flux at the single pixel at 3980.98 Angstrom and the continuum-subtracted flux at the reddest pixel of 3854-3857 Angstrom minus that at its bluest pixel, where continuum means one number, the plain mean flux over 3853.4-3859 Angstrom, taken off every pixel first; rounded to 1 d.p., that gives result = -1.9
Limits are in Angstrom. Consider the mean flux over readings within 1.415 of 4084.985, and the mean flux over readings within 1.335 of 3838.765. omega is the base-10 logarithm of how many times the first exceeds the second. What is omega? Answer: -0.27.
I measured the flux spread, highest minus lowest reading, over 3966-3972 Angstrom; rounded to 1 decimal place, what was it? 3.6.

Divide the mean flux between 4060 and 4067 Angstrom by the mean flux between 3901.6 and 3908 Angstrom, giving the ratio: 0.86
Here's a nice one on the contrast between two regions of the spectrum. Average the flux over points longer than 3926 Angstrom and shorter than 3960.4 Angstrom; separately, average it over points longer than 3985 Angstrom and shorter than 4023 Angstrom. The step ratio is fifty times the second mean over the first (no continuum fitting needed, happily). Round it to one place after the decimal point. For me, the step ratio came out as 41.9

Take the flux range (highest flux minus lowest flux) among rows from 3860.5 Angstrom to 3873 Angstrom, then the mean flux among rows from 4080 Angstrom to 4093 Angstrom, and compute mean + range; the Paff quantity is 27.0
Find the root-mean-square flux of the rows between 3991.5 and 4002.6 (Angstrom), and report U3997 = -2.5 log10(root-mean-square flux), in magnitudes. -3.45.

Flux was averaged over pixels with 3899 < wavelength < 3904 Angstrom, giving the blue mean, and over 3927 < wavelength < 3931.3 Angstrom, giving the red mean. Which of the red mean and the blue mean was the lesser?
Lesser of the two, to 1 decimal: 25.6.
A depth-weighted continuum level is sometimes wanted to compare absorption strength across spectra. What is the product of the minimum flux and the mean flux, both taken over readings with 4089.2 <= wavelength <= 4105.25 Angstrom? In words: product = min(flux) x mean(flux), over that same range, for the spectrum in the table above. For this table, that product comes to 460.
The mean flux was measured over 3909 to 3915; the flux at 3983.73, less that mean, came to -2.2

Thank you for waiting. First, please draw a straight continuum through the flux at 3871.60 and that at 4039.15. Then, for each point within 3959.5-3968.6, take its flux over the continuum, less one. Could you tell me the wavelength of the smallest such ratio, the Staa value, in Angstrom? 3961.78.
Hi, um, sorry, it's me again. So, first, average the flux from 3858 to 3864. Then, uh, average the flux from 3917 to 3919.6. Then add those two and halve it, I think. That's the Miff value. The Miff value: 27.0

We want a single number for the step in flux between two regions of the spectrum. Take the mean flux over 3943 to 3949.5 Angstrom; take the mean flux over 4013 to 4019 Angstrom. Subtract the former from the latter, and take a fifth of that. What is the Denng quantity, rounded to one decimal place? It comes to -1.9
